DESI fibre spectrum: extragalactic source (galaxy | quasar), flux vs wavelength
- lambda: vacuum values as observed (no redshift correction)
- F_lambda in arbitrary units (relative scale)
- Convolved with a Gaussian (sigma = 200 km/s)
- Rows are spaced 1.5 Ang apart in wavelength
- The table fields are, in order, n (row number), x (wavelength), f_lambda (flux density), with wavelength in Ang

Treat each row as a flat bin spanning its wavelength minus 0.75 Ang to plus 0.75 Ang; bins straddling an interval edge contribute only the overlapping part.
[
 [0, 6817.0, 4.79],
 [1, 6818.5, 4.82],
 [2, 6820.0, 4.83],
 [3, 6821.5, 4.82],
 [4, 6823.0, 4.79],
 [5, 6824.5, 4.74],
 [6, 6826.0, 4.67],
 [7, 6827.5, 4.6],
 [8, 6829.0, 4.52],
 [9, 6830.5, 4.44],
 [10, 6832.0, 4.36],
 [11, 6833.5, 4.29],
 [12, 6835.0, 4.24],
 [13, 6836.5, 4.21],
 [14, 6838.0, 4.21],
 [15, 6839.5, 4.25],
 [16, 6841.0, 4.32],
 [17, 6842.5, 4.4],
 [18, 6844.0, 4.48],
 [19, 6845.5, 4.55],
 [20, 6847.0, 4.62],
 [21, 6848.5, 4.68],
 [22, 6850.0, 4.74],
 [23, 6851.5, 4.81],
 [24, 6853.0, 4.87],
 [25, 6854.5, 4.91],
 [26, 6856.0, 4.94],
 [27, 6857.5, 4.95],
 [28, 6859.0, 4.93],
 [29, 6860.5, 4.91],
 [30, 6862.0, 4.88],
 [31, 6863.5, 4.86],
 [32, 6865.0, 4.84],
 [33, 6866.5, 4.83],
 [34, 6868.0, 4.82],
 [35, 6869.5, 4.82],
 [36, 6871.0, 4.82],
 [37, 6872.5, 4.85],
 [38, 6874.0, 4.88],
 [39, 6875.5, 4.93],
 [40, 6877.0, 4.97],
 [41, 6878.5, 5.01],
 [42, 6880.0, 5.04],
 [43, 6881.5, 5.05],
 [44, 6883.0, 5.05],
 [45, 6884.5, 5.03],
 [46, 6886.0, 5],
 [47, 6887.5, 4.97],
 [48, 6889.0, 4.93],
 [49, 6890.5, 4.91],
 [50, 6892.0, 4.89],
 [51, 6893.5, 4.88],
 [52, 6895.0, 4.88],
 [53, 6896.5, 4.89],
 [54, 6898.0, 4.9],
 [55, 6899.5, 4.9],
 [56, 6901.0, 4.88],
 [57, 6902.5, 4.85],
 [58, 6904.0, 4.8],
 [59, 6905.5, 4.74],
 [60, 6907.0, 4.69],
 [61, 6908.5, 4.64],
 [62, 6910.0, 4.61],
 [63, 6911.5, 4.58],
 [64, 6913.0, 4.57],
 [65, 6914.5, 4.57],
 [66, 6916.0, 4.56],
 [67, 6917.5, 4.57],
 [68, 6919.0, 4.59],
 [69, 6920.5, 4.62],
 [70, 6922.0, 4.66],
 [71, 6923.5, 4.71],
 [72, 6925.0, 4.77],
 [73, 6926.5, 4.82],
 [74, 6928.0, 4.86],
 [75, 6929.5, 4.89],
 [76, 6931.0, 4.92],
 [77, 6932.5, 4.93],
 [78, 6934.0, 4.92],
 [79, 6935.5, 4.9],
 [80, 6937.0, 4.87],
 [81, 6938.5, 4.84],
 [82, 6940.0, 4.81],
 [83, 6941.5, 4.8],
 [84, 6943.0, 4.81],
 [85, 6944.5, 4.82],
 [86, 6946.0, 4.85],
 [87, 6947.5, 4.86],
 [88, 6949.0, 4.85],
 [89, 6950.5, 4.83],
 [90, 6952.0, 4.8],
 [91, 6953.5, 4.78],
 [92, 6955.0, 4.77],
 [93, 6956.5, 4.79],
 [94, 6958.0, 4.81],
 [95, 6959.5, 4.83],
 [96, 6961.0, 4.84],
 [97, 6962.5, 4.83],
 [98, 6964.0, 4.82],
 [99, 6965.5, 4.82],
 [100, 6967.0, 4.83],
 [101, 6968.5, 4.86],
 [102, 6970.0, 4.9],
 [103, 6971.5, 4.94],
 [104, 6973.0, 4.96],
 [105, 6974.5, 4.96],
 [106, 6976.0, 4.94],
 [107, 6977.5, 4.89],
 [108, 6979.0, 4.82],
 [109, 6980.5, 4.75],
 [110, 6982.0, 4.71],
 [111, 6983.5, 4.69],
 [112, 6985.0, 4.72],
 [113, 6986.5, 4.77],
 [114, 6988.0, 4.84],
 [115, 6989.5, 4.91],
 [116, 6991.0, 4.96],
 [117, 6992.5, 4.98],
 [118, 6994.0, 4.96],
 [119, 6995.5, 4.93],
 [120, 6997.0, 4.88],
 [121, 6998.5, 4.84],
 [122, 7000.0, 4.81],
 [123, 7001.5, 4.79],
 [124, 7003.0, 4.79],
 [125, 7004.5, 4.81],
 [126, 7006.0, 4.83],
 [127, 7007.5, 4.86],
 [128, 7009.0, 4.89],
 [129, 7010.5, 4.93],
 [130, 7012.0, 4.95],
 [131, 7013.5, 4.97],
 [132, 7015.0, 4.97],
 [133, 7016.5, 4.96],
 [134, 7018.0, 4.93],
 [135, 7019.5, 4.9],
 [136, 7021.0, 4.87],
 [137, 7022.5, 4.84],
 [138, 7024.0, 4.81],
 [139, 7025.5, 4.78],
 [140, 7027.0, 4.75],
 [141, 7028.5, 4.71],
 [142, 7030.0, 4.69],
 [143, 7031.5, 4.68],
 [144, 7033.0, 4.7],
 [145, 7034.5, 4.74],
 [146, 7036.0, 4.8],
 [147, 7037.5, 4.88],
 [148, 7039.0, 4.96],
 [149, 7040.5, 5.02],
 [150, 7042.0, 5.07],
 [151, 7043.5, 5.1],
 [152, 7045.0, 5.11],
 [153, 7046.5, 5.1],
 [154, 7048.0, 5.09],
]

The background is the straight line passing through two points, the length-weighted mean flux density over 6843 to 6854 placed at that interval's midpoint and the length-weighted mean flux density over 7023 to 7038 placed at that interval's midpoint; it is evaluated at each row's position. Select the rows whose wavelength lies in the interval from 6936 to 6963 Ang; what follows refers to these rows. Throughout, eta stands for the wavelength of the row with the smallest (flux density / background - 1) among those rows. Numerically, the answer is 6955.0 Ang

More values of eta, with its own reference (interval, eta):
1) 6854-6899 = 6871.0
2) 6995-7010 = 7003.0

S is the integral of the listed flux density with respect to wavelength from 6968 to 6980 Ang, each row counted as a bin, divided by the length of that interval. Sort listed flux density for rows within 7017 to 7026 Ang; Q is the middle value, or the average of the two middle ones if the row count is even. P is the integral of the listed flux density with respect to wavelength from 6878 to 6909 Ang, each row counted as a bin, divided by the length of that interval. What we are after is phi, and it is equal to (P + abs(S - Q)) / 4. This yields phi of 1.24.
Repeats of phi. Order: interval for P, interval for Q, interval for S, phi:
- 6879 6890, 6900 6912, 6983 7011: 1.29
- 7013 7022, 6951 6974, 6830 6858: 1.31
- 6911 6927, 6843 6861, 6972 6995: 1.16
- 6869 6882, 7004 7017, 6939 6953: 1.26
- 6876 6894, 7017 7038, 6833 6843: 1.37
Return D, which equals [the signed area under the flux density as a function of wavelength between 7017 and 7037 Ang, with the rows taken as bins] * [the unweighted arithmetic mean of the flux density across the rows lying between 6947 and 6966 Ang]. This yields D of 461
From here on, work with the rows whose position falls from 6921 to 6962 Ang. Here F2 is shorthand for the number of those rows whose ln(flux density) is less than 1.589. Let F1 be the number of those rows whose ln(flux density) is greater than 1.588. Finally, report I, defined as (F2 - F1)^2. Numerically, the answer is 361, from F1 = 4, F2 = 23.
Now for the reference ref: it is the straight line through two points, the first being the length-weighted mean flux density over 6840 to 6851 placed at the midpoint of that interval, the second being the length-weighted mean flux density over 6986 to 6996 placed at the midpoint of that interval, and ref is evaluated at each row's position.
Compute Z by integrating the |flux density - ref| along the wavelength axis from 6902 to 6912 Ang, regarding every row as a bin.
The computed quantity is 0.85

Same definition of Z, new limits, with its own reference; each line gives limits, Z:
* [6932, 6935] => 0.48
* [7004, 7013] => 0.65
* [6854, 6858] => 1.46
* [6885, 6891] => 1.85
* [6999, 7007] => 1.05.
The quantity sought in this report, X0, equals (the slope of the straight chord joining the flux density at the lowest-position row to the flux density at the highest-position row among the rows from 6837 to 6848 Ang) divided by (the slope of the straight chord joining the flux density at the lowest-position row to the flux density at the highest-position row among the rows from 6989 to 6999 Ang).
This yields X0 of -5.9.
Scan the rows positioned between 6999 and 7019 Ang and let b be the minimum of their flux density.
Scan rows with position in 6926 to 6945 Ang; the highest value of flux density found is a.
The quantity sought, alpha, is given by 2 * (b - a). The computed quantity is -0.28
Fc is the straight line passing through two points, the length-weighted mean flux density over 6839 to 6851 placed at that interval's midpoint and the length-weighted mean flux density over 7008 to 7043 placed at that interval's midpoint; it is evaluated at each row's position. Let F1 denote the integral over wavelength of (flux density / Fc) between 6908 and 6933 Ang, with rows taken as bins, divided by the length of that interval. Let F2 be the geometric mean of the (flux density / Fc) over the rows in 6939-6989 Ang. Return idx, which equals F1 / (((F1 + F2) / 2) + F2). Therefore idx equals 0.496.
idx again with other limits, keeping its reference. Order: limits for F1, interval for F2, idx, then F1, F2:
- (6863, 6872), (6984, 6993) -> 0.516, 1.06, 1.015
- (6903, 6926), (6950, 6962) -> 0.494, 1.00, 1.016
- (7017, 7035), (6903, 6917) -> 0.494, 0.98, 1.000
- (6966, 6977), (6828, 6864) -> 0.506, 1.03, 1.016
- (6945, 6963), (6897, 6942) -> 0.500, 1.02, 1.021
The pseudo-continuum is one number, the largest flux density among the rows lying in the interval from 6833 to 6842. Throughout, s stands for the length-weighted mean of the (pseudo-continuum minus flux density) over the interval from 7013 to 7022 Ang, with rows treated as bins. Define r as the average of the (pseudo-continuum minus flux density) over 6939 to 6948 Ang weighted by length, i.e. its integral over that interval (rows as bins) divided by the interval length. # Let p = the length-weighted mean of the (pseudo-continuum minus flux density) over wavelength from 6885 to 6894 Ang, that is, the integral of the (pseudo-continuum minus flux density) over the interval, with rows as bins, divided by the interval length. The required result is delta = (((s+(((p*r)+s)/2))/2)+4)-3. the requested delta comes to 0.62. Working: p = -0.61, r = -0.50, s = -0.61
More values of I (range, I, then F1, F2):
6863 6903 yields 1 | 13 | 14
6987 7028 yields 9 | 12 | 15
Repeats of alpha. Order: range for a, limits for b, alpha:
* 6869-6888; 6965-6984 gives -0.72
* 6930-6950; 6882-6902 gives -0.10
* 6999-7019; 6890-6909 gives -0.66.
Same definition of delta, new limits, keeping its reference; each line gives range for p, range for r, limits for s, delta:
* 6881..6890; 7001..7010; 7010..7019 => 0.61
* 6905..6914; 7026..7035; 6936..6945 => 0.65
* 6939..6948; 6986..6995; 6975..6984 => 0.71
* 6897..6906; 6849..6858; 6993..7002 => 0.66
